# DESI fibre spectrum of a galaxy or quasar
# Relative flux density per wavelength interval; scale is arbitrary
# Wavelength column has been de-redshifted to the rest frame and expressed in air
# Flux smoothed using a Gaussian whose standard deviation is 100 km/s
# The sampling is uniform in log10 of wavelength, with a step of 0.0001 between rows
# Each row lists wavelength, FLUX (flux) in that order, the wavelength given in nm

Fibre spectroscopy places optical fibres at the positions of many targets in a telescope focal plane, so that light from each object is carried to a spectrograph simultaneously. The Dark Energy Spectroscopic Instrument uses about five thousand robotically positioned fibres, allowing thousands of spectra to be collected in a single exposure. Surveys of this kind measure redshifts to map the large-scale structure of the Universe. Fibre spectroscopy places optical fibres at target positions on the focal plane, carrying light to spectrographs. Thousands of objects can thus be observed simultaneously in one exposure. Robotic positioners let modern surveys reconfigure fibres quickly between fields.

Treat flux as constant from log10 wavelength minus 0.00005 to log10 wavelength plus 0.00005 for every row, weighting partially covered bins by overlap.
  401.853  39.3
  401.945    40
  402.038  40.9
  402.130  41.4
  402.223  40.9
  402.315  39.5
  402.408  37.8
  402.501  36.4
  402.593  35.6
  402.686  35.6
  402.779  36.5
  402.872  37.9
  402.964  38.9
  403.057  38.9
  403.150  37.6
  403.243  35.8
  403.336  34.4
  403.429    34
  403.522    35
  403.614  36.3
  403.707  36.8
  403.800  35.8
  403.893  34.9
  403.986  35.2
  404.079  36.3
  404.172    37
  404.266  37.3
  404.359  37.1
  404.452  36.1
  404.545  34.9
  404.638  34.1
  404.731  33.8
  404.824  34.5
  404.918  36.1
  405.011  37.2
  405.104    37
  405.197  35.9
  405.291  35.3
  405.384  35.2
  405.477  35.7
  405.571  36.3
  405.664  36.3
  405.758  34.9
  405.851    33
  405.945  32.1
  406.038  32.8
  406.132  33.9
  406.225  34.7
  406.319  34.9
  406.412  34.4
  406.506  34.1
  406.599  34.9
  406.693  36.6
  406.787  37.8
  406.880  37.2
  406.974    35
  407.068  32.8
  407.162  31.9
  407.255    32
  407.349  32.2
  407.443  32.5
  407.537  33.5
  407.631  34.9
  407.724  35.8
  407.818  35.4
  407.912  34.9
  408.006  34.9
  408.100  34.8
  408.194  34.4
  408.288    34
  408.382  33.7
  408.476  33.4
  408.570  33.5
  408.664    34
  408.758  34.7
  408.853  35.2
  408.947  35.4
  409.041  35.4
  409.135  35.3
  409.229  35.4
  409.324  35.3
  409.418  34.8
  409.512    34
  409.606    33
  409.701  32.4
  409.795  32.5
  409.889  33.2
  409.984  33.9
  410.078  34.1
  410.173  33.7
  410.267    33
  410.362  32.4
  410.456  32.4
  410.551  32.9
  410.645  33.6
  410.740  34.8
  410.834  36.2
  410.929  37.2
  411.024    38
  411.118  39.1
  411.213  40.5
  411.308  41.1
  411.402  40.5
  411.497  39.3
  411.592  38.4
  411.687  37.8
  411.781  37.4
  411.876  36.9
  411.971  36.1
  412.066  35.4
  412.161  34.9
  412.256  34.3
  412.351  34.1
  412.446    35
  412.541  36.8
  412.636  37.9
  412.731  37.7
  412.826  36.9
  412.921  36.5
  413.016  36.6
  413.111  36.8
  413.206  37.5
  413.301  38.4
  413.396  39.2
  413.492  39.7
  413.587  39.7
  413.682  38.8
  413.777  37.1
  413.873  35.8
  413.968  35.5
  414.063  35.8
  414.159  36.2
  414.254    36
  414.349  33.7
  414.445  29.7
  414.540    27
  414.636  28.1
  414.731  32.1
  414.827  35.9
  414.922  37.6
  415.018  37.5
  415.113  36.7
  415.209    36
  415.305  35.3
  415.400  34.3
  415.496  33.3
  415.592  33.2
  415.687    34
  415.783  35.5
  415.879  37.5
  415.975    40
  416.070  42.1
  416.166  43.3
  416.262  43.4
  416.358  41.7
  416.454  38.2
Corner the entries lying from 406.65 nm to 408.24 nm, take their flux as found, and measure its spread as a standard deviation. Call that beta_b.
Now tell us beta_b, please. 1.8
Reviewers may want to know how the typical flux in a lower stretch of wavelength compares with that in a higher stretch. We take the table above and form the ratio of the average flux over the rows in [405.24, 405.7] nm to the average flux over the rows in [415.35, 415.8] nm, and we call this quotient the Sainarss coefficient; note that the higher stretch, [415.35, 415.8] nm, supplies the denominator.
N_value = 1.05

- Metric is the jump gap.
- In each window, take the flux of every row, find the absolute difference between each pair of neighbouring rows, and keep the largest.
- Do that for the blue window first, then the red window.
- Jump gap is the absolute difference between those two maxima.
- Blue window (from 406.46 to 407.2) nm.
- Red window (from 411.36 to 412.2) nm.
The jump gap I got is 1.00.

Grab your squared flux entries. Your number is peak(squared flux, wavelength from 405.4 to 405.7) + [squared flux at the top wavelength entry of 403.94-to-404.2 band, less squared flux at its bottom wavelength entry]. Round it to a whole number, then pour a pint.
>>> 1448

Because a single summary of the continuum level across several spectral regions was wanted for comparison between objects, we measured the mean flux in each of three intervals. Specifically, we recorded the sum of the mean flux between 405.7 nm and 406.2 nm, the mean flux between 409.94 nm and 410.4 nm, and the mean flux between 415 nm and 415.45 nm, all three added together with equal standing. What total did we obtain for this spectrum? 103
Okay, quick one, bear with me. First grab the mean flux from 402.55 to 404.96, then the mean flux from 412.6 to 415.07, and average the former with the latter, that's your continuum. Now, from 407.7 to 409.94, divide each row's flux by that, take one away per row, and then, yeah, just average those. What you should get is -0.044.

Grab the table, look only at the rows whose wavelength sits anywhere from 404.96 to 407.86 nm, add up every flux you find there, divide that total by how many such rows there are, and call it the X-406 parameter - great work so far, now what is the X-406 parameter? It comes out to 34.7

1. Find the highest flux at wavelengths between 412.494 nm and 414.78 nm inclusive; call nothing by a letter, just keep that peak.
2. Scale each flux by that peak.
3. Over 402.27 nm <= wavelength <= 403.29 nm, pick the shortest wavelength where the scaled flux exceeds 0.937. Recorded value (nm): 402.315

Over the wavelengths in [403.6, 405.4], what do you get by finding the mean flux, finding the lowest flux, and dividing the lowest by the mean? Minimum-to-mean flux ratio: 0.94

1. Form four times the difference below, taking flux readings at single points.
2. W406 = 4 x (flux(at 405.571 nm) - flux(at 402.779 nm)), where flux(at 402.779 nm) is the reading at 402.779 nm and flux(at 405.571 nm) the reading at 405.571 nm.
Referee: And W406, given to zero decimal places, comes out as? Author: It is -1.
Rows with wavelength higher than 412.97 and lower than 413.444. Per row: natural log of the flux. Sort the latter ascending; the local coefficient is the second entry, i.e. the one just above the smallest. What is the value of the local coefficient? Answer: 3.61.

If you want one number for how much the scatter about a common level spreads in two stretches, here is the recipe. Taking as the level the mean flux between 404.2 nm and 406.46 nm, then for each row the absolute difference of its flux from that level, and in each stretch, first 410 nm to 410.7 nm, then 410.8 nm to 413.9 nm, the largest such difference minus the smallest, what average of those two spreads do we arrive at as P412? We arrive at 3.8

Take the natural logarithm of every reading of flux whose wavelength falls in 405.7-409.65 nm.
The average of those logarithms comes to 3.54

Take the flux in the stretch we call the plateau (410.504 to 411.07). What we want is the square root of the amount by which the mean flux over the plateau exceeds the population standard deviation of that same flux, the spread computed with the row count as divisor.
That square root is 5.80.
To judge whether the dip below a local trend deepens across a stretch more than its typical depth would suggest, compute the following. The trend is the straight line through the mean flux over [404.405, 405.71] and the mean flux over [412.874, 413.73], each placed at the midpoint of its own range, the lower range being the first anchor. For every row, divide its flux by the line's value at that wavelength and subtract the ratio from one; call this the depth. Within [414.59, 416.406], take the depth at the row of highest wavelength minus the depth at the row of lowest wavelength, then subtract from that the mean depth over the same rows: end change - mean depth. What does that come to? -0.39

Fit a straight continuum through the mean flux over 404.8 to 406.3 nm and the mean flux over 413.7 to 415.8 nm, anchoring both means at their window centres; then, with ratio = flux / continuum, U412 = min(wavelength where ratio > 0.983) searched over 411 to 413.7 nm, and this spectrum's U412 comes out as 411.024 nm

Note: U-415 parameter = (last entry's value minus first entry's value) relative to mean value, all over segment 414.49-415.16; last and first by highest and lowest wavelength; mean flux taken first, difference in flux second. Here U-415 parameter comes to 0.29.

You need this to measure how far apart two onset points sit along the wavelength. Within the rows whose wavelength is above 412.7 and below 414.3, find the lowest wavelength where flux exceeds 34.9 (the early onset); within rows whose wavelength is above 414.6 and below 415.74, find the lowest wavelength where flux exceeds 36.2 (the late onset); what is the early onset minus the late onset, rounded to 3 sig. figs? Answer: -2.19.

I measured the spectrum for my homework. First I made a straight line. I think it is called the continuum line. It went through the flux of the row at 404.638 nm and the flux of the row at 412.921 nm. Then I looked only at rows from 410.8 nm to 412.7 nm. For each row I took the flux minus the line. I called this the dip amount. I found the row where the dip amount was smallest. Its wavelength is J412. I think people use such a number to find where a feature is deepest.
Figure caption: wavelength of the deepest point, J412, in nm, 412.351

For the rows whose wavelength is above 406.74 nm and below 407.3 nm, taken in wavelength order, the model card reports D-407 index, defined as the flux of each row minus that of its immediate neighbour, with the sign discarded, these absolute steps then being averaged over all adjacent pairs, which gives 1.20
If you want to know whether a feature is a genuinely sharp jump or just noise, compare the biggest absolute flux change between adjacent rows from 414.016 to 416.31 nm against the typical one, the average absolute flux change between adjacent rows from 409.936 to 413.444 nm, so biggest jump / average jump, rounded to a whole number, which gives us 6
